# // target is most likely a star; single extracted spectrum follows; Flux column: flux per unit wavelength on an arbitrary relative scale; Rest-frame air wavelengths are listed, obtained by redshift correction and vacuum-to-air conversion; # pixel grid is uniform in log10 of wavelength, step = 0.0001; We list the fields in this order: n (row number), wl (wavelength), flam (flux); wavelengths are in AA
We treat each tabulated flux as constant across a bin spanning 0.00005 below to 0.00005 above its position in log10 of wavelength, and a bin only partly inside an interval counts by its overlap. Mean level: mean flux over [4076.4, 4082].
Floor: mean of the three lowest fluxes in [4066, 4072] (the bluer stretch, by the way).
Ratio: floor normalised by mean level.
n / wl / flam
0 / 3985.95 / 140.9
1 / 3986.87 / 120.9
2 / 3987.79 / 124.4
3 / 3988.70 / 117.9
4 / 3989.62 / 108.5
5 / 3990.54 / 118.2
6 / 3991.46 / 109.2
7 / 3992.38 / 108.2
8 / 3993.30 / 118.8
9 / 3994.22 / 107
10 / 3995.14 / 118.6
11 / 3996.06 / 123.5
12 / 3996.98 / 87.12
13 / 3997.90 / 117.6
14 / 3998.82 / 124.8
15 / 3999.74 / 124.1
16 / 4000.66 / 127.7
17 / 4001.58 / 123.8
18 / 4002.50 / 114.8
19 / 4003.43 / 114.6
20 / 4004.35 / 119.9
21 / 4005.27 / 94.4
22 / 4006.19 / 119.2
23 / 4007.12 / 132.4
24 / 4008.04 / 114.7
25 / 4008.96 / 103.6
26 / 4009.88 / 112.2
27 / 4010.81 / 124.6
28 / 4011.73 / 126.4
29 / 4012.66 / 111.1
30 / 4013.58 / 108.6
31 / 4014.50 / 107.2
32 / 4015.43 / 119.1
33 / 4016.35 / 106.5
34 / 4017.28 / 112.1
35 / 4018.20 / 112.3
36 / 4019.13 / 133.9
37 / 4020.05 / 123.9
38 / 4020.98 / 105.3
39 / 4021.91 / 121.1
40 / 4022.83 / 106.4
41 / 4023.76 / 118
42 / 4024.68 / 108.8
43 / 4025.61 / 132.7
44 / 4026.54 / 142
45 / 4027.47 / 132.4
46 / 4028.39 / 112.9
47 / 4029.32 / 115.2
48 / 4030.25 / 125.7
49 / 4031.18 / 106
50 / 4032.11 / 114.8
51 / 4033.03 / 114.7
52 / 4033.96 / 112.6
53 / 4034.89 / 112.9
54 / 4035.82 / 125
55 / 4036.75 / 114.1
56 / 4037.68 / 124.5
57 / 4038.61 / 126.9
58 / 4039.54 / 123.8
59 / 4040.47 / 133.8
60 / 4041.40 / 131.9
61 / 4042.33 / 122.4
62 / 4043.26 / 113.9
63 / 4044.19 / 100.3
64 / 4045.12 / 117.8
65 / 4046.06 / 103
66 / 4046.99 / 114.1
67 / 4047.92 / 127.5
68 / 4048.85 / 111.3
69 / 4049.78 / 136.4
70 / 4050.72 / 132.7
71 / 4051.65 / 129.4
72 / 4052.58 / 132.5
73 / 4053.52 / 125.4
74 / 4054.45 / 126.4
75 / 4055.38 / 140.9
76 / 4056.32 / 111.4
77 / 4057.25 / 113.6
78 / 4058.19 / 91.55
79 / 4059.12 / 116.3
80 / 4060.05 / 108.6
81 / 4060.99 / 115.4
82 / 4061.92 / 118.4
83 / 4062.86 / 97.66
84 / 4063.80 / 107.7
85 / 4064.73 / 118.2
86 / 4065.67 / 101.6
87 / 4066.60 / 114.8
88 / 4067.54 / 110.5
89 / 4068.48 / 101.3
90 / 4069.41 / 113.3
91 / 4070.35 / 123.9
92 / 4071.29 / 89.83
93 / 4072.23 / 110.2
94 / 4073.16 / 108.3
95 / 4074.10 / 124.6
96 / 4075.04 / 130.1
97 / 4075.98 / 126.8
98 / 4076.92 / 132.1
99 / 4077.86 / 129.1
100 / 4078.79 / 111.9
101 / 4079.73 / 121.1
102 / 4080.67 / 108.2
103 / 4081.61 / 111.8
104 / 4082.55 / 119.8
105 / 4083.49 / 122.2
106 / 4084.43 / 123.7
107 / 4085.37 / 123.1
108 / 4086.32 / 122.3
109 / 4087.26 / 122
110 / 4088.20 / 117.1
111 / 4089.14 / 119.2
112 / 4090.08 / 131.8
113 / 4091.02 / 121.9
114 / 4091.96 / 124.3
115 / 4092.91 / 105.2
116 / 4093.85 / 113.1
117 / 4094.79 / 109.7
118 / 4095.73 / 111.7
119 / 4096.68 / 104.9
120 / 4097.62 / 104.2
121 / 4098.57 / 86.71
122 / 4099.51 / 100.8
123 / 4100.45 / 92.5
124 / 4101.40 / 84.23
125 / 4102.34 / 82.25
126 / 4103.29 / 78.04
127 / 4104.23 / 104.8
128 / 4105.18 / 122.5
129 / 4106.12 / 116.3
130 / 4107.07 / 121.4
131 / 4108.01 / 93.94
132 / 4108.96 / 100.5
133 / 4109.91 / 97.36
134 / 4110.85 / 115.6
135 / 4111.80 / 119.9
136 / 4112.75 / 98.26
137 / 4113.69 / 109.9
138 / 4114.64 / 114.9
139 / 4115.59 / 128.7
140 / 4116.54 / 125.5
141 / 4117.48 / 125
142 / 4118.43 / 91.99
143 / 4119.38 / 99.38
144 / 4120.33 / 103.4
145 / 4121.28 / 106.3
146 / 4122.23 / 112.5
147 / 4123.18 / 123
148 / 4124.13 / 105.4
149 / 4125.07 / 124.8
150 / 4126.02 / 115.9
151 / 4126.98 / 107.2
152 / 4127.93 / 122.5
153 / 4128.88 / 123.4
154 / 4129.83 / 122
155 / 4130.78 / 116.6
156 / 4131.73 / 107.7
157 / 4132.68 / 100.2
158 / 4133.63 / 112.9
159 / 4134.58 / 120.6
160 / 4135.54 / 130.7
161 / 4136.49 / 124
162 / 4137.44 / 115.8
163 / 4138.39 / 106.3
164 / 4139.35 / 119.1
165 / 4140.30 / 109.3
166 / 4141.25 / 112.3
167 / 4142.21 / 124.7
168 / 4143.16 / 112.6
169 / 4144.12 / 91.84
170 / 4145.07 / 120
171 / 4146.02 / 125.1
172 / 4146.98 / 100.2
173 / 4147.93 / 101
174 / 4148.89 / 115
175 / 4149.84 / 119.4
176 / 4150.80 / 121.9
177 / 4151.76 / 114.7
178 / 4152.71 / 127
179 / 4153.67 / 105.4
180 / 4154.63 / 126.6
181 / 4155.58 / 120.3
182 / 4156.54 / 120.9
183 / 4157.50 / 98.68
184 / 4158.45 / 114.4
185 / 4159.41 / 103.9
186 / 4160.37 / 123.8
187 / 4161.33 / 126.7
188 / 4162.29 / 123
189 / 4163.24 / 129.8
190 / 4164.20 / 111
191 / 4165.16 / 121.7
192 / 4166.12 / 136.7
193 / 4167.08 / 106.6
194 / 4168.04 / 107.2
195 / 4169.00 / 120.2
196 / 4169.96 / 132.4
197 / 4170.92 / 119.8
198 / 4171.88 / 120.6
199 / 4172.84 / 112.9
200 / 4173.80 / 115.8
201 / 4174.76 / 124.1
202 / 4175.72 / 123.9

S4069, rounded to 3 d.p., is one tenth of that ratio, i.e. 0.084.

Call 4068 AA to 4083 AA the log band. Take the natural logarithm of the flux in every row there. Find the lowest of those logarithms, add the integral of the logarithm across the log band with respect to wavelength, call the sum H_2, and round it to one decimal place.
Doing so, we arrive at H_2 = 75.8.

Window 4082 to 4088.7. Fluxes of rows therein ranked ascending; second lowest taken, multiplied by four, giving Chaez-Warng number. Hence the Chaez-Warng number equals 479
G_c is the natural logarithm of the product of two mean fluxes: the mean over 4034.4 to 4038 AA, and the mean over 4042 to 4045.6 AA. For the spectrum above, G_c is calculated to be 9.51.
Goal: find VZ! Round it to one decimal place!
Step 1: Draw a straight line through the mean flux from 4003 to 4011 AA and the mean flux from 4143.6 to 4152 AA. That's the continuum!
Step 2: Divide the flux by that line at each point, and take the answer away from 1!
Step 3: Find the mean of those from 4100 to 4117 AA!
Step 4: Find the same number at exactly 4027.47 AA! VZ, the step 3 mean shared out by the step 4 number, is -0.4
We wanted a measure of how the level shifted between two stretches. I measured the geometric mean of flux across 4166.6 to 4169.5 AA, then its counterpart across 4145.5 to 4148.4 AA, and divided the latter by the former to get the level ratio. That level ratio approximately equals 0.97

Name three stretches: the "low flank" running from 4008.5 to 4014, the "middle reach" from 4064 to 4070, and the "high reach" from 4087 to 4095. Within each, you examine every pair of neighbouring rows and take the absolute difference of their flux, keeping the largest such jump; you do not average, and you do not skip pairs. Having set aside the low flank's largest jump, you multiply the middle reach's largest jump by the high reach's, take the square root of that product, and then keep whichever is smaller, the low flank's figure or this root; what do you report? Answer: 15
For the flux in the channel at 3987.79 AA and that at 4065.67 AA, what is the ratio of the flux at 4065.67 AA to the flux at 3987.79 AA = 0.82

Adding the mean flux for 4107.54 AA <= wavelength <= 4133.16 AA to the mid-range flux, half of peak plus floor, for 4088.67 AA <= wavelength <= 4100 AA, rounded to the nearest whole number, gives 221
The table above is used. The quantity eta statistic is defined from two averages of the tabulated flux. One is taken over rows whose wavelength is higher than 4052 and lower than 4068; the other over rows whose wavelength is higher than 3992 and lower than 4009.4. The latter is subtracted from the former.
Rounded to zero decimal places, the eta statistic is -1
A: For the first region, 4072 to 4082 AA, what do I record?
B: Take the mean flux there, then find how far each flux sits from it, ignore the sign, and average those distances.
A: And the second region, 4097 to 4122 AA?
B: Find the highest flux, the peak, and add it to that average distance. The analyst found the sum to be 137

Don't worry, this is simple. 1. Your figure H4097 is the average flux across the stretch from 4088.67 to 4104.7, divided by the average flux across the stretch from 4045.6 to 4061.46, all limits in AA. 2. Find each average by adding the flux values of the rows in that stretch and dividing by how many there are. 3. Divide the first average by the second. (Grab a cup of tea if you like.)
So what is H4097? 0.87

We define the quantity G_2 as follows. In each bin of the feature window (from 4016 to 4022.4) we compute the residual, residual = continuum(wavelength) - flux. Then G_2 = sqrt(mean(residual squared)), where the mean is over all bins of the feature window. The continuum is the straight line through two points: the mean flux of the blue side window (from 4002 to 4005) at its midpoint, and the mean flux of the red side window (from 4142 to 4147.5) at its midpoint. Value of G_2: 10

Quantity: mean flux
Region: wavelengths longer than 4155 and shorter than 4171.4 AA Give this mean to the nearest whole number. 119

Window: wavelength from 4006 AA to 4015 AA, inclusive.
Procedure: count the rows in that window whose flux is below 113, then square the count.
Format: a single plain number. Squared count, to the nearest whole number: 25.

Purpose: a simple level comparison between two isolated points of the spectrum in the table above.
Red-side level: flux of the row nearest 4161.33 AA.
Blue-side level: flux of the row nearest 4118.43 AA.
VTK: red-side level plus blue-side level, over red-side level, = 1.73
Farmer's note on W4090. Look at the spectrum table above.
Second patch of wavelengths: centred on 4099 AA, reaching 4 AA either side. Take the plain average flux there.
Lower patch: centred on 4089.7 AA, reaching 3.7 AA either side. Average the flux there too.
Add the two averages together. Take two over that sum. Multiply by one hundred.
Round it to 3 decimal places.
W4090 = 0.924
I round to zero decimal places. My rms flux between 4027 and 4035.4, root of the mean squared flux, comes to 117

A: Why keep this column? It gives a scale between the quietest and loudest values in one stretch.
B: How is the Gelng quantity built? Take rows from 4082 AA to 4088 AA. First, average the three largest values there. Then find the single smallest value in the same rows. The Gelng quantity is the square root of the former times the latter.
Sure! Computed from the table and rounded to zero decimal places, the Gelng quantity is 121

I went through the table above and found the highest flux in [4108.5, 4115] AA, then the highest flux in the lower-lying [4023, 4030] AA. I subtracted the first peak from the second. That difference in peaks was 22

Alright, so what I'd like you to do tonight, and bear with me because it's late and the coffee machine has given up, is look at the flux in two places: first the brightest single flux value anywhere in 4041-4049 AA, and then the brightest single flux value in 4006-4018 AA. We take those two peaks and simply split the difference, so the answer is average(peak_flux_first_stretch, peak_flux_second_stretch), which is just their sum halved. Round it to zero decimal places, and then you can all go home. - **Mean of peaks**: 132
